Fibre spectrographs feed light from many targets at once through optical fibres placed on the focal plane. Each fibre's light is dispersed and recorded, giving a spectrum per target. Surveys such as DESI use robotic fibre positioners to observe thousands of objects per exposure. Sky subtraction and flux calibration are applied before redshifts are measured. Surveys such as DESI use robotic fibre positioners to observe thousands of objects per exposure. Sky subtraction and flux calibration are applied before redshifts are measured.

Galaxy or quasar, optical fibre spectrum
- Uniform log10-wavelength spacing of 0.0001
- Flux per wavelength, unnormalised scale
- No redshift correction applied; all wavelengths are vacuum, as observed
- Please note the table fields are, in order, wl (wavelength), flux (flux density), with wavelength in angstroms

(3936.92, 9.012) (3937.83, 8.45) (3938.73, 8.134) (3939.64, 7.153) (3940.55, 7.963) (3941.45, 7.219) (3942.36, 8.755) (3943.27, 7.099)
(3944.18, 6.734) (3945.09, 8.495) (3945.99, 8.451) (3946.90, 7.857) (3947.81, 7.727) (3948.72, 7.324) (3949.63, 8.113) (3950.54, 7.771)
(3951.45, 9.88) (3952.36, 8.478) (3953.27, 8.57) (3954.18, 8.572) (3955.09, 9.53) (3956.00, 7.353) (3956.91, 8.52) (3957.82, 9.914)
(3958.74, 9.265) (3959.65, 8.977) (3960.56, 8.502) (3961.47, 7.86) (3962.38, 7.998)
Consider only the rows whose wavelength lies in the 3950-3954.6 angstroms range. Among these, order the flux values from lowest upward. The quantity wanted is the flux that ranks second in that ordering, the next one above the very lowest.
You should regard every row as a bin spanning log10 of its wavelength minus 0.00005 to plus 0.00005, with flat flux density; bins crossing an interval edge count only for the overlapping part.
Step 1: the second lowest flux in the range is 8.478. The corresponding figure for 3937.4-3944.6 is 7.099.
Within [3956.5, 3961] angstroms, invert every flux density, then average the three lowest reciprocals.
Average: 0.107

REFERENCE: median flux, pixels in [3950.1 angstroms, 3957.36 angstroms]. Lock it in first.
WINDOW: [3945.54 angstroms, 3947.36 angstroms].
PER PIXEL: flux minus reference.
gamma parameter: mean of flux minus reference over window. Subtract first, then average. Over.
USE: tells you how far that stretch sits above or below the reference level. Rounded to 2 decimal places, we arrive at -0.39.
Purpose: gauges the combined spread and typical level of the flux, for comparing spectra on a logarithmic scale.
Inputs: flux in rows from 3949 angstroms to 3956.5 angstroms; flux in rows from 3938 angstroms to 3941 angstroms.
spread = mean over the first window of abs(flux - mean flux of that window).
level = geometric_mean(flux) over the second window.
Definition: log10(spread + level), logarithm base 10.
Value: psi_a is 0.921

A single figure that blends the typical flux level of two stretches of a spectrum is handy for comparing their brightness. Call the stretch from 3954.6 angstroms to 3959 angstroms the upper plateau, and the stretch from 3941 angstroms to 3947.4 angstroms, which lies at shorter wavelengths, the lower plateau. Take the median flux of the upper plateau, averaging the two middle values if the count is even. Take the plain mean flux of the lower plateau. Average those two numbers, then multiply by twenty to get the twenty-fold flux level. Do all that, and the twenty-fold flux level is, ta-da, 171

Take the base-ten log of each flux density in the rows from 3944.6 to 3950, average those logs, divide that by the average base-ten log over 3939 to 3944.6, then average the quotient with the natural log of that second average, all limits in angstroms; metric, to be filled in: 0.449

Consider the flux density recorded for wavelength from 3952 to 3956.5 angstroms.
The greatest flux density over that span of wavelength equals 9.53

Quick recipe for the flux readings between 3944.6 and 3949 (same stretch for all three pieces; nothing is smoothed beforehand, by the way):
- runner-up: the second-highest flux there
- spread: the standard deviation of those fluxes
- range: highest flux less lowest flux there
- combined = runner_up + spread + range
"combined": 10.1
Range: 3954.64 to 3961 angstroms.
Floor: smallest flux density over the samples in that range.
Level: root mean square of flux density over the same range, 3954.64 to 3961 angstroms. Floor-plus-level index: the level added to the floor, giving 16.3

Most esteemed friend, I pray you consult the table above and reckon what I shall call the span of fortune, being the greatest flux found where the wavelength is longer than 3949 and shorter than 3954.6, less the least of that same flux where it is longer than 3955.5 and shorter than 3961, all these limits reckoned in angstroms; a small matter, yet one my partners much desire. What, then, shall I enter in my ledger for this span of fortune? 2.53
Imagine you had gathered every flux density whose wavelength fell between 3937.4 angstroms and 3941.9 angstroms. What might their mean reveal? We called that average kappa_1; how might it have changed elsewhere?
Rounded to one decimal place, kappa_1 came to 7.8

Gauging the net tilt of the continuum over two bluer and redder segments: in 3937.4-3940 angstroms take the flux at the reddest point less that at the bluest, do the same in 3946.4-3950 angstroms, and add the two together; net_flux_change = -1.0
